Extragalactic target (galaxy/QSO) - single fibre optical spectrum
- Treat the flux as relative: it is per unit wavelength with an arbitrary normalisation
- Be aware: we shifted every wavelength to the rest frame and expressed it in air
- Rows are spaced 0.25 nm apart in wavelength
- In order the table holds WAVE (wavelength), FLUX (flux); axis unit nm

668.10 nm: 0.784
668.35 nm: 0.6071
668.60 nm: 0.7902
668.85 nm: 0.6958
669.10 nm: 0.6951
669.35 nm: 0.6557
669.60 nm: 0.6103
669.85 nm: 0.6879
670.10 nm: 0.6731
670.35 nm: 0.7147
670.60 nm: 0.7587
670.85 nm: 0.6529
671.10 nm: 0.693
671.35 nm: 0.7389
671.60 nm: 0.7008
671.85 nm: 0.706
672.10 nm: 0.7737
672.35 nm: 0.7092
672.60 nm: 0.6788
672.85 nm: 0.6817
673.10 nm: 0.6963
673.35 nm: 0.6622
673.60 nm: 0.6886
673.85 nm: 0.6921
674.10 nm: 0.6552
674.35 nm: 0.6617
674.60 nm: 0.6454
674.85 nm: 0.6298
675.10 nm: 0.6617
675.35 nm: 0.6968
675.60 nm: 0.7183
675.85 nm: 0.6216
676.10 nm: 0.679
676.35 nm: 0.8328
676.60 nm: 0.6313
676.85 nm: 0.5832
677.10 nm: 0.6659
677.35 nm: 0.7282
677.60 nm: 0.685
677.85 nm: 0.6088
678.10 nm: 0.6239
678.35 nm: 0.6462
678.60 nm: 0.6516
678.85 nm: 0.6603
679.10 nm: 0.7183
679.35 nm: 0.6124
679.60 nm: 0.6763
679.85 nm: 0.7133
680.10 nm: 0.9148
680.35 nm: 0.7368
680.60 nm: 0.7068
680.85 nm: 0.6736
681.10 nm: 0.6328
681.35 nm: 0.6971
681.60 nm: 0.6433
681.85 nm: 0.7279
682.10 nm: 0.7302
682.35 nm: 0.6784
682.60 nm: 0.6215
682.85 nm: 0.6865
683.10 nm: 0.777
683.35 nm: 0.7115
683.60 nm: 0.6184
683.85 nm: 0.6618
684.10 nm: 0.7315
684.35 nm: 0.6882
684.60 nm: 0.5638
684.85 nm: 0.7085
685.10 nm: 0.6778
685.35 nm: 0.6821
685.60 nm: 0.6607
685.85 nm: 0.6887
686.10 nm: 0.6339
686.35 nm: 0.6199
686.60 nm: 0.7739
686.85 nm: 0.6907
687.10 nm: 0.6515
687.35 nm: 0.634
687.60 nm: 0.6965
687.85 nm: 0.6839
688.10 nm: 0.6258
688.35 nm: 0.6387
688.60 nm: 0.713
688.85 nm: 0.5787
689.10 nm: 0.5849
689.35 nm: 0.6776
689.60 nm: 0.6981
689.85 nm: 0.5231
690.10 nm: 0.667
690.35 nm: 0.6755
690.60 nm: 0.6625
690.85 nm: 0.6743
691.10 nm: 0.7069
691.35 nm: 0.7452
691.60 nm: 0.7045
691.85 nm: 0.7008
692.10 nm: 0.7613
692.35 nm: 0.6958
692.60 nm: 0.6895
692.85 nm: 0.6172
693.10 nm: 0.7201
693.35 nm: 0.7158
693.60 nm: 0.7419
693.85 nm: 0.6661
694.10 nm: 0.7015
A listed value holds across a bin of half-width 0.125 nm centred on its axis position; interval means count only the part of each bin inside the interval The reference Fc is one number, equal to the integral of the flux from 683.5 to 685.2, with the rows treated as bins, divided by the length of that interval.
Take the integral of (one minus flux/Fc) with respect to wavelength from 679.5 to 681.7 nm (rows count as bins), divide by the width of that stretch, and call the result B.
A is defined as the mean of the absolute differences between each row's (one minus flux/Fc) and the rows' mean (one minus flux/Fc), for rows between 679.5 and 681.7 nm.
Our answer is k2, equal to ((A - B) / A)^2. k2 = 3.6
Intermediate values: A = 0.078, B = -0.071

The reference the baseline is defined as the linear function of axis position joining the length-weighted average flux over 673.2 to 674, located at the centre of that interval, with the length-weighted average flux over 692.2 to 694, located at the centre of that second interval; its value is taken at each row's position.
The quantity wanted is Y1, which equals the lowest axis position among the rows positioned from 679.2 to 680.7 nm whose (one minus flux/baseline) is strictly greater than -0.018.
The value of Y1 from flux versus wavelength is 679.35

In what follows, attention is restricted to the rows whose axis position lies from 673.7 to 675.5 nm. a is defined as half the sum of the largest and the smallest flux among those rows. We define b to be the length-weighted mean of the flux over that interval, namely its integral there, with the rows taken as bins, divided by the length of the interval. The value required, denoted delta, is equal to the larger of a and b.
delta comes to 0.664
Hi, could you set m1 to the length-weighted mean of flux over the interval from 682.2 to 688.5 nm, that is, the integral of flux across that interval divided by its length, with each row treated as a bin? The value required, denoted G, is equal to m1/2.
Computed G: 0.336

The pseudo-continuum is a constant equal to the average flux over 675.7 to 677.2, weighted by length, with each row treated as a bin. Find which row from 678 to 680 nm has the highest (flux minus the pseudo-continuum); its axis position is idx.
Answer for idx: 679.10 nm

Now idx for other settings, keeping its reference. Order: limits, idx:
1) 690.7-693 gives 692.10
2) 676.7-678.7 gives 677.35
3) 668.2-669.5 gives 668.60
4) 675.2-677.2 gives 676.35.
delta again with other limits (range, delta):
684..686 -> 0.674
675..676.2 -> 0.676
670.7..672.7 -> 0.713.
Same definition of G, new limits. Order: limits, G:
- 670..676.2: 0.344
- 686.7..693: 0.334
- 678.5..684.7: 0.345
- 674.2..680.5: 0.340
